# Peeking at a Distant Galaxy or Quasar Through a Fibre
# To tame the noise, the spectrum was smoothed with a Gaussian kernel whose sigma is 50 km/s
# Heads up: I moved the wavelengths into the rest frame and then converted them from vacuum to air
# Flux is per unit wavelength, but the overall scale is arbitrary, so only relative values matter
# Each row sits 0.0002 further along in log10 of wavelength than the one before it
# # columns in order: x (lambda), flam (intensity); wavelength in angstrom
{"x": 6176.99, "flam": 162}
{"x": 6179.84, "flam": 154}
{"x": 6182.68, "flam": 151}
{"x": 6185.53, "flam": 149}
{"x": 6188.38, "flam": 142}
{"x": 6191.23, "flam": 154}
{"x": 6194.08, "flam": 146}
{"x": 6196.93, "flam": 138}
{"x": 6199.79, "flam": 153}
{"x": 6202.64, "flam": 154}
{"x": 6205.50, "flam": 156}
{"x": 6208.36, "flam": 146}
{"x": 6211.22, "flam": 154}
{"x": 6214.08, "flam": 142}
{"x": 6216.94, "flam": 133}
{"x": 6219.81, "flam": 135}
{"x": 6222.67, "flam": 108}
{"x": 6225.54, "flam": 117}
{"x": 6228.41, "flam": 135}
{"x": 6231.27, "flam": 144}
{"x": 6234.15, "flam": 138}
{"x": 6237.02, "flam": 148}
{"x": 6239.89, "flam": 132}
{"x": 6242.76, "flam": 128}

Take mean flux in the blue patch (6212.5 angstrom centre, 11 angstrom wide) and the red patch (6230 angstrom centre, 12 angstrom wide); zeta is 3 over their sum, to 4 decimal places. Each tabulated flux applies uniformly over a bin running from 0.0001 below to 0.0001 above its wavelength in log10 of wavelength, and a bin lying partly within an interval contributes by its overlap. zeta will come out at 0.0108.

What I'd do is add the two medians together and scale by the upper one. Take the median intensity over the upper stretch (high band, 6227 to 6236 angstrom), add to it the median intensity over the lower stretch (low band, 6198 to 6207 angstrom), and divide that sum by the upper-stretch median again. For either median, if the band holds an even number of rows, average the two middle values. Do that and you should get 2.12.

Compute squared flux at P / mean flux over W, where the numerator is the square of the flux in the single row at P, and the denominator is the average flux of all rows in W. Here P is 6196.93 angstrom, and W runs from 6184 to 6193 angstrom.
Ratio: 128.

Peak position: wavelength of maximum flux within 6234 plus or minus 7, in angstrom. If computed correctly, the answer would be 6237.02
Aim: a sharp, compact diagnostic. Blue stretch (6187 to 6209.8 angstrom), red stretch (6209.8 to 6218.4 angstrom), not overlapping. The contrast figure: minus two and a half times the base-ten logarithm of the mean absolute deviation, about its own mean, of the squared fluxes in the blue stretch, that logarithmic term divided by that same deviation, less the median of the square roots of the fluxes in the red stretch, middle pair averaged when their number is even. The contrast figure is -11.9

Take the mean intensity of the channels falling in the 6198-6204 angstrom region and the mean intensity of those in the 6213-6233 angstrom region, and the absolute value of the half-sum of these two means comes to 142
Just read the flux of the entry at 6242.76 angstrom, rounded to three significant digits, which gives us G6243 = 128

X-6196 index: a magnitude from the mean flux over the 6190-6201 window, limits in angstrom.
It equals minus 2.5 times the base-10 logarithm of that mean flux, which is -5.42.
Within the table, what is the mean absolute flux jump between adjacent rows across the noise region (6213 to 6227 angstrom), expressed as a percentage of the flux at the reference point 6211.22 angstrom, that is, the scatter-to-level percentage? 7.63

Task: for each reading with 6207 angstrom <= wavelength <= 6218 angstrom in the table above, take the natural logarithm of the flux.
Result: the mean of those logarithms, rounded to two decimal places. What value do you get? 4.97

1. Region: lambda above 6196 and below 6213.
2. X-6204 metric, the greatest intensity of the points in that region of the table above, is 156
